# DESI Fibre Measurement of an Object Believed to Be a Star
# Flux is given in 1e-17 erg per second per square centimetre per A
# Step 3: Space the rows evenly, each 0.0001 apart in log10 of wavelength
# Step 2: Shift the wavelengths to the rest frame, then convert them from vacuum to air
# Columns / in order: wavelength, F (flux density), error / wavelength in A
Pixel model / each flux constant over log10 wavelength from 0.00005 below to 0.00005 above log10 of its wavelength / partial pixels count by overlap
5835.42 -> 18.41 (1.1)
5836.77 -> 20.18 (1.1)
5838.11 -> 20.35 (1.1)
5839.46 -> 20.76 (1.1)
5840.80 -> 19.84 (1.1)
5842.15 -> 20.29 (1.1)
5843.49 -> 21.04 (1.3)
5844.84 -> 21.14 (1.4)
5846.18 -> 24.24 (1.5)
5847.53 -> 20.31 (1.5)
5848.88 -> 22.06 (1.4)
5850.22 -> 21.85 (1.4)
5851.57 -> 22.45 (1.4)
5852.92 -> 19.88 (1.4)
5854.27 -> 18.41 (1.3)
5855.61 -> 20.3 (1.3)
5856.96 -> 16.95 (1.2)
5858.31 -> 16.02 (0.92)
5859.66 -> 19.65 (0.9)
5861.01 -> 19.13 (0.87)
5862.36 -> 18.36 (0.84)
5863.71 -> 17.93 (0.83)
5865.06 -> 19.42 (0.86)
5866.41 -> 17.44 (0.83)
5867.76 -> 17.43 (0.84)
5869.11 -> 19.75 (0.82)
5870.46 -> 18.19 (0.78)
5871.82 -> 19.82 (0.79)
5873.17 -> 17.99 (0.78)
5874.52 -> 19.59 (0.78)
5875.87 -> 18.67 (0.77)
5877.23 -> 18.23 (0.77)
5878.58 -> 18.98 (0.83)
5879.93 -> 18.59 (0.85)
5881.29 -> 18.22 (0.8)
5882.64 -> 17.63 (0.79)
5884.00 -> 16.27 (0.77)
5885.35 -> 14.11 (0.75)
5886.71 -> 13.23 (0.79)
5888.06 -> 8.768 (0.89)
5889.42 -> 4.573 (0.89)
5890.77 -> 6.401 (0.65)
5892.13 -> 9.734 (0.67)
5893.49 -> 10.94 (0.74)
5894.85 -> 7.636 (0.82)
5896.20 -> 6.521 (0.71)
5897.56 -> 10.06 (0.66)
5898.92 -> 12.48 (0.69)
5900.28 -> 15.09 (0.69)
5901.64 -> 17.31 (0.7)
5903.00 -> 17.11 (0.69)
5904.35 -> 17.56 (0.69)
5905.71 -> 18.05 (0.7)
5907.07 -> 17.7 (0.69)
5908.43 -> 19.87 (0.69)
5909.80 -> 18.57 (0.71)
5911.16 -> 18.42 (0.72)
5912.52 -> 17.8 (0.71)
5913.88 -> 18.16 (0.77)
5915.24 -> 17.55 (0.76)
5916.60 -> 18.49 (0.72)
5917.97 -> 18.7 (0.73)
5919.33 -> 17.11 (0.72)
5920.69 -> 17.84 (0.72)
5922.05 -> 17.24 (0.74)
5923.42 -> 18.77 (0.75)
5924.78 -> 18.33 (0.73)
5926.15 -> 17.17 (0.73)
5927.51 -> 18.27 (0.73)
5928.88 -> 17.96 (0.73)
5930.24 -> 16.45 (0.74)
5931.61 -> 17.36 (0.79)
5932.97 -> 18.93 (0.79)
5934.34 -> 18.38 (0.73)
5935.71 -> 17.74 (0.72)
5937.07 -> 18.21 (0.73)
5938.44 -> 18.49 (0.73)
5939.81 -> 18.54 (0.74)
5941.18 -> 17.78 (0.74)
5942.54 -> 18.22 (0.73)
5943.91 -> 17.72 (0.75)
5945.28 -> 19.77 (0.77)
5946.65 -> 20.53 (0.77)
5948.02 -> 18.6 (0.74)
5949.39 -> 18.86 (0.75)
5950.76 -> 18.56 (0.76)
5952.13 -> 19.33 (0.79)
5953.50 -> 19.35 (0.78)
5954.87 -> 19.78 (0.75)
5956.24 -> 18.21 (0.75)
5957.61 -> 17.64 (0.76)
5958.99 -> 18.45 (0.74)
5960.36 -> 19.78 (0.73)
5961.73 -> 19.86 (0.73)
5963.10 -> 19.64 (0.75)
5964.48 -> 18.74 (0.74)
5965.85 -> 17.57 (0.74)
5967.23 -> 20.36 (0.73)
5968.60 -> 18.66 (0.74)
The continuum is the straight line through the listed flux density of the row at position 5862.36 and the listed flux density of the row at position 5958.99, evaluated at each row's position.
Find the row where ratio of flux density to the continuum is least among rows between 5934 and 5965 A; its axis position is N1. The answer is 5957.61 A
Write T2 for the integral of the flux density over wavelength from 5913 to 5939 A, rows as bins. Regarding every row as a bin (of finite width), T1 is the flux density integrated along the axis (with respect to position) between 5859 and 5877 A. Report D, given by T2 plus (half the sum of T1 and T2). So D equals 869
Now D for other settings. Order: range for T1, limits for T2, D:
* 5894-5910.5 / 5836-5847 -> 468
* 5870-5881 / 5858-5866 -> 325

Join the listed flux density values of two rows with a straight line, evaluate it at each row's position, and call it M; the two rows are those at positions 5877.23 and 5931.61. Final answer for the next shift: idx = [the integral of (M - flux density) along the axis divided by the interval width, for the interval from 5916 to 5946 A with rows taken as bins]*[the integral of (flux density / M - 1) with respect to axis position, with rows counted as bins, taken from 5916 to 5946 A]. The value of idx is -1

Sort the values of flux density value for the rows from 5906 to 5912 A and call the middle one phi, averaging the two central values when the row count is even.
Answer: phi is 18.5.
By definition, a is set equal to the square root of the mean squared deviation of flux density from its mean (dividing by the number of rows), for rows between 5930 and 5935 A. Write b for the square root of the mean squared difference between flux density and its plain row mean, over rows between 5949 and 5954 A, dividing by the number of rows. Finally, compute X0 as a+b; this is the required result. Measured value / 1.3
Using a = 1.0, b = 0.33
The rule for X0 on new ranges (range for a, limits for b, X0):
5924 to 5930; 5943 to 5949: 1.5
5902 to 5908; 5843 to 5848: 1.8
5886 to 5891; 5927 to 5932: 3.9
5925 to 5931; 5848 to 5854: 1.7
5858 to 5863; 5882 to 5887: 3.1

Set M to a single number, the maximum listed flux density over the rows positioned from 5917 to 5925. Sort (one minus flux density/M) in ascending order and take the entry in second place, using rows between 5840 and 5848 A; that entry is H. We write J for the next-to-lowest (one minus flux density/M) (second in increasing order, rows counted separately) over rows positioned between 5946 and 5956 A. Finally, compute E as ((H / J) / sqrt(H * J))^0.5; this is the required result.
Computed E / 5.3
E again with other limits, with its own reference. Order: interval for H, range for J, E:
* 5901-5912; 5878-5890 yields 10.5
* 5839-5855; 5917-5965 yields 5.6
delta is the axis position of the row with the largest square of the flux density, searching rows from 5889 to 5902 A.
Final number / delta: 5901.64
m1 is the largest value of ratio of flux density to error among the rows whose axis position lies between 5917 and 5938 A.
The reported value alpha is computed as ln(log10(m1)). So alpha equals 0.343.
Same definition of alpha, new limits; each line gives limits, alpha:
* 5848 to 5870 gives 0.323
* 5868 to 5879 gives 0.336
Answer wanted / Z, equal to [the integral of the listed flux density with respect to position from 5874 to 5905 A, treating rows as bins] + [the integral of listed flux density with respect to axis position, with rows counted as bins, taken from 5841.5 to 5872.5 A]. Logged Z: 1036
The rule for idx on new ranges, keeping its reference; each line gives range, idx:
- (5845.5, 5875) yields -1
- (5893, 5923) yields -5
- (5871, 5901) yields -30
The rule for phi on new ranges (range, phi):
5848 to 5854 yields 22.0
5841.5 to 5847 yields 21.1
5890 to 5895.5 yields 8.7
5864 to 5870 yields 18.4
